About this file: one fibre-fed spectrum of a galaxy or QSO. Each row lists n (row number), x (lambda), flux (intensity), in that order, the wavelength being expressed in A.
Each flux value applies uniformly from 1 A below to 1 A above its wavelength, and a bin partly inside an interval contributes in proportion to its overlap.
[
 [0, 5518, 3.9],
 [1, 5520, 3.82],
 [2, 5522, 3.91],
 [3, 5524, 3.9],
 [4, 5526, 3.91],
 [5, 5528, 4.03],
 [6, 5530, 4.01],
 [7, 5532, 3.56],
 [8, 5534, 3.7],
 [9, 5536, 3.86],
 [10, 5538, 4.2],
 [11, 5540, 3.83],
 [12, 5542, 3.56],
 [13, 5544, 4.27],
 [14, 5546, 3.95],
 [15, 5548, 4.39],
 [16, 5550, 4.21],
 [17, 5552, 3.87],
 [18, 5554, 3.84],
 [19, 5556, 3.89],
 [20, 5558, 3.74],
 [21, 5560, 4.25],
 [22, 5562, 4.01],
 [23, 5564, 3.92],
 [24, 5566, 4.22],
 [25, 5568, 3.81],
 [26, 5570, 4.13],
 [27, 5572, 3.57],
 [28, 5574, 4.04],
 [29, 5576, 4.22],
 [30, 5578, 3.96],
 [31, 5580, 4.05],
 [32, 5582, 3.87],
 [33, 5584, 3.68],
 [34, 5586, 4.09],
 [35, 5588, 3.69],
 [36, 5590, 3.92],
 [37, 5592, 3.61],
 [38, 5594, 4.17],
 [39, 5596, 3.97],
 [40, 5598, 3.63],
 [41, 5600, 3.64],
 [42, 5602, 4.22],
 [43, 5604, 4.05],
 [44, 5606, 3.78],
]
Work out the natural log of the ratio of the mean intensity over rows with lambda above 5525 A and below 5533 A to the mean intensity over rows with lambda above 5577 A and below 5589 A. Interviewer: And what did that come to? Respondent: 0.00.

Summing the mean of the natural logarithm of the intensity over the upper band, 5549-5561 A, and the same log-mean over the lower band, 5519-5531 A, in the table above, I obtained 2.75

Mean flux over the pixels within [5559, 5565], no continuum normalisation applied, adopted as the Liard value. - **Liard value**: 4.06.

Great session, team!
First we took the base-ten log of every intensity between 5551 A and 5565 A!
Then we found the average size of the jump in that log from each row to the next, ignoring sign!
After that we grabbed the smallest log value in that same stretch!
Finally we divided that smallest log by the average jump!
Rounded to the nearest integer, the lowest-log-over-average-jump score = 29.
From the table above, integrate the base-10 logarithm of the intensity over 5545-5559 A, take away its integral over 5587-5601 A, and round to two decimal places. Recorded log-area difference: 0.28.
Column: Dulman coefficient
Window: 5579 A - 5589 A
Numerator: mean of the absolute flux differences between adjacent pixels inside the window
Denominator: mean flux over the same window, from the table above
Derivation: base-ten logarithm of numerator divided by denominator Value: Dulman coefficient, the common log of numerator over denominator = -1.12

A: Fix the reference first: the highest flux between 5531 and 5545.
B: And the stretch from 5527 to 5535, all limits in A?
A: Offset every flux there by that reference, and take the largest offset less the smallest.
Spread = 0.47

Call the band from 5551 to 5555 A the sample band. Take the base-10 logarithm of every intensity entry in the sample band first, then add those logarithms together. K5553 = 1.2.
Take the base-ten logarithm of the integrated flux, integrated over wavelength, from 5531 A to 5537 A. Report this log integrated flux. 1.35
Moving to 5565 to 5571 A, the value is 1.39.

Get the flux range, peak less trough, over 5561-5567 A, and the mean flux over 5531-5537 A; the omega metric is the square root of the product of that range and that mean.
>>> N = 1.05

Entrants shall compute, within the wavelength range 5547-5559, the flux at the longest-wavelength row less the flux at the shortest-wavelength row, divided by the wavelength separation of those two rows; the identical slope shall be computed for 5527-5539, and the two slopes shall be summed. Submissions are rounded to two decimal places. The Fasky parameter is -0.05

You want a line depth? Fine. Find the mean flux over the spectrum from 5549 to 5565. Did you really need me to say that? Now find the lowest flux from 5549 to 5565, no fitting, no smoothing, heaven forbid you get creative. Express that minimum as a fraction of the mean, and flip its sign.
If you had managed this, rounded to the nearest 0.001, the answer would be -0.943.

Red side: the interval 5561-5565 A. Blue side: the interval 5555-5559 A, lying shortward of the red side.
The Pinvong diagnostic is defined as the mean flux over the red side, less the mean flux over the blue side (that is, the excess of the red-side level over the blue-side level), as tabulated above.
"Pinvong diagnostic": 0.15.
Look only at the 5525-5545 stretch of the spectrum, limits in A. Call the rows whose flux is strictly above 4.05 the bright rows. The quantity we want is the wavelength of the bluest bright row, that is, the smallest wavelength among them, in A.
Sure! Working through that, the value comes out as 5538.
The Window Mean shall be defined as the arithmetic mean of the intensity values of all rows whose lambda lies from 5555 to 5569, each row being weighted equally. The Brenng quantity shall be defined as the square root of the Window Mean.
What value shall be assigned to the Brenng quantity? 1.99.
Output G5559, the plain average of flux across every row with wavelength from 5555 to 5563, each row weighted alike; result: 3.97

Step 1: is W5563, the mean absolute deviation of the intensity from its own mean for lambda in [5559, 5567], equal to 0.135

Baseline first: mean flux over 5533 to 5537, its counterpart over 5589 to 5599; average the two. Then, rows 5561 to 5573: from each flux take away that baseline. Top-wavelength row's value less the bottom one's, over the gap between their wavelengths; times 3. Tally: -0.13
